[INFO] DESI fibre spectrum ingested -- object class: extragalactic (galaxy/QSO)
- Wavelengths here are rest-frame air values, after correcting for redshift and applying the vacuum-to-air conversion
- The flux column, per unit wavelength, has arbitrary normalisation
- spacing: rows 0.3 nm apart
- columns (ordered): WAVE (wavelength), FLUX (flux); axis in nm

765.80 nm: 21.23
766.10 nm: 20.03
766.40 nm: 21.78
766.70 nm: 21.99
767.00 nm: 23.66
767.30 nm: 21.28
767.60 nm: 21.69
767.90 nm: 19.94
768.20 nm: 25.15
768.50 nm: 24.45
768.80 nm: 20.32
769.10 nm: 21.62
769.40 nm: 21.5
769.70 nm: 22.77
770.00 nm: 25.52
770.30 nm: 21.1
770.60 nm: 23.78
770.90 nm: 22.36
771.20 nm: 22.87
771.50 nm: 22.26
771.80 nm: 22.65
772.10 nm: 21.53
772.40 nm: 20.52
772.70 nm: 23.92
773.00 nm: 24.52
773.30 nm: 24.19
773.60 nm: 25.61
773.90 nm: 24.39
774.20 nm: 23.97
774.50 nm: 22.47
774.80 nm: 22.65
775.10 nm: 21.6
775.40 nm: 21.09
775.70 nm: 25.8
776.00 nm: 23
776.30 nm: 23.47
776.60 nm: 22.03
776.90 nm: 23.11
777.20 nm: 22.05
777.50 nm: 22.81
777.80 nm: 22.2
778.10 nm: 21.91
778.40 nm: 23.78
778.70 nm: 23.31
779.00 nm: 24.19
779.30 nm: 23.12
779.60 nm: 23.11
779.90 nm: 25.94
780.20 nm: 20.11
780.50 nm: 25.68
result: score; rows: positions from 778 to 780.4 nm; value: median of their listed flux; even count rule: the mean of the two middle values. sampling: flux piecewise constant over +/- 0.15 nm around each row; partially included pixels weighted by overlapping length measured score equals 23.2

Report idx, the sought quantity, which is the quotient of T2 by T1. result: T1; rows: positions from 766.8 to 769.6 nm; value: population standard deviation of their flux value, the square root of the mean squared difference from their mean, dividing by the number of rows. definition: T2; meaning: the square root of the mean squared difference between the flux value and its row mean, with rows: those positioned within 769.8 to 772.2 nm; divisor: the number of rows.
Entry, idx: 0.75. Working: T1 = 1.7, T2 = 1.292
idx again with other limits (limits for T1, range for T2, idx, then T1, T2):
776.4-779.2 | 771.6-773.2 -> 1.88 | 0.8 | 1.476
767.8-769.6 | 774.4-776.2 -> 0.76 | 2.0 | 1.502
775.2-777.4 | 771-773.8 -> 1.08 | 1.4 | 1.500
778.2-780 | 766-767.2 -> 1.30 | 1.0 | 1.286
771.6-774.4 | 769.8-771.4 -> 0.98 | 1.5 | 1.478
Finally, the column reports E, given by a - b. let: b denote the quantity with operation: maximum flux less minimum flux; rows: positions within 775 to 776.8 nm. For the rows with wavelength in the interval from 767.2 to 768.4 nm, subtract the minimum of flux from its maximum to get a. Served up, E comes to 0.5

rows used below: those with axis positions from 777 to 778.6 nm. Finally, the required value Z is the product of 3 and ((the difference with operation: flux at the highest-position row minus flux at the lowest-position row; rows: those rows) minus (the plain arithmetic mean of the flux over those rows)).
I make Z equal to -62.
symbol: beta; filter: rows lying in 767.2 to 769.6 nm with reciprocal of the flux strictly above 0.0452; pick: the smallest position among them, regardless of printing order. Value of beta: 767.30 nm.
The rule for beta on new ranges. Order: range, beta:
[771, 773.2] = 772.10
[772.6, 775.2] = 775.10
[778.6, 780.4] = 780.20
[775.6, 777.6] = 776.60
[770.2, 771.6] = 770.30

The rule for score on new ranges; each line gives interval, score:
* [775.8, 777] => 23.1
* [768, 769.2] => 23.0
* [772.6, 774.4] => 24.3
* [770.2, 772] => 22.5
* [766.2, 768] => 21.7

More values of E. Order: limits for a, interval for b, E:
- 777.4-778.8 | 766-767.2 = -1.8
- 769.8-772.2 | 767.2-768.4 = -0.8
